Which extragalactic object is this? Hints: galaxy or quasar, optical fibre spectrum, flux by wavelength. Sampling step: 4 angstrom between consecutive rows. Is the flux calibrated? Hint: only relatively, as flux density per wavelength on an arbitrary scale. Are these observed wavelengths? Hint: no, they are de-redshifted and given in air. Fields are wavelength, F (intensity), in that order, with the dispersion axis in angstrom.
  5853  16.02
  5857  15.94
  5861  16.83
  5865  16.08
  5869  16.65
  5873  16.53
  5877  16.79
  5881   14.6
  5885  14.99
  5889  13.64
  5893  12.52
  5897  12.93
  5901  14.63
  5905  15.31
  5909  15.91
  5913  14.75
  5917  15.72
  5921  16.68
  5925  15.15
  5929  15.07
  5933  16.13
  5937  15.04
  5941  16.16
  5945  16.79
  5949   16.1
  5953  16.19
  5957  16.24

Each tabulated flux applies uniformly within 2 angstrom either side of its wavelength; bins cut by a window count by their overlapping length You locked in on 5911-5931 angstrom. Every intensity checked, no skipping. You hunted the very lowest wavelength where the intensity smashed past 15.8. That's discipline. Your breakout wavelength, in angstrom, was 5921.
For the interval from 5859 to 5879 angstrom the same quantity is 5861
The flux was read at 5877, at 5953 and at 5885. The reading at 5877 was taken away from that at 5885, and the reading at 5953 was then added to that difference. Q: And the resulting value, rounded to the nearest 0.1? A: 14.4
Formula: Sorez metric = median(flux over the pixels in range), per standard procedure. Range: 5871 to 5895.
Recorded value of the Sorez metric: 14.8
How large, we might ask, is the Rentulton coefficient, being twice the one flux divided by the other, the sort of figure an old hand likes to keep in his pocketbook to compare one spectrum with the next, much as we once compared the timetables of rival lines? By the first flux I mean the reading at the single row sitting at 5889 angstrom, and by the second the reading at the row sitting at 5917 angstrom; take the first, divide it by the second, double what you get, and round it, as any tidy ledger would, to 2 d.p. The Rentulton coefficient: 1.74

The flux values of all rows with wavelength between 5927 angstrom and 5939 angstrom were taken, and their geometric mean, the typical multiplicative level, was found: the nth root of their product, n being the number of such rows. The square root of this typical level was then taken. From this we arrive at 3.92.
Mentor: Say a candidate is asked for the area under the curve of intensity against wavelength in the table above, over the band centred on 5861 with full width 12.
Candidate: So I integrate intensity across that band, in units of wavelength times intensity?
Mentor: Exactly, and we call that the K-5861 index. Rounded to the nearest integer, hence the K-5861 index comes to 195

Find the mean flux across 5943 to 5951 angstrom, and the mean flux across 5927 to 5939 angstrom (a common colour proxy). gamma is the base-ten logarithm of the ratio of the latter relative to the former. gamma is -0.028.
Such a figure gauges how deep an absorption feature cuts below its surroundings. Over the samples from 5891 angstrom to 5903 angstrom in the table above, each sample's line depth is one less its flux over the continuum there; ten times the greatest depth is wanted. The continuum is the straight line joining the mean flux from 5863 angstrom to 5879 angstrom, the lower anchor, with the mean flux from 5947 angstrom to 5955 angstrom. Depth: 2.37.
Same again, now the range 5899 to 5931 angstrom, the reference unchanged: 1.07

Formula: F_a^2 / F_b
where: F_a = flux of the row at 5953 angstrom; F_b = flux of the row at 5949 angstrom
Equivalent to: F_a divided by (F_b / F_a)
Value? 16.3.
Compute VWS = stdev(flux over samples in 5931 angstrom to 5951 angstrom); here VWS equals 0.6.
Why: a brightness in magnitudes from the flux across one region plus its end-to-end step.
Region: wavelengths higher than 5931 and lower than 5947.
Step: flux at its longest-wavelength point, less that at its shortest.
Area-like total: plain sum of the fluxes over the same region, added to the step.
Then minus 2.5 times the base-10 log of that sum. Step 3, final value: -4.5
